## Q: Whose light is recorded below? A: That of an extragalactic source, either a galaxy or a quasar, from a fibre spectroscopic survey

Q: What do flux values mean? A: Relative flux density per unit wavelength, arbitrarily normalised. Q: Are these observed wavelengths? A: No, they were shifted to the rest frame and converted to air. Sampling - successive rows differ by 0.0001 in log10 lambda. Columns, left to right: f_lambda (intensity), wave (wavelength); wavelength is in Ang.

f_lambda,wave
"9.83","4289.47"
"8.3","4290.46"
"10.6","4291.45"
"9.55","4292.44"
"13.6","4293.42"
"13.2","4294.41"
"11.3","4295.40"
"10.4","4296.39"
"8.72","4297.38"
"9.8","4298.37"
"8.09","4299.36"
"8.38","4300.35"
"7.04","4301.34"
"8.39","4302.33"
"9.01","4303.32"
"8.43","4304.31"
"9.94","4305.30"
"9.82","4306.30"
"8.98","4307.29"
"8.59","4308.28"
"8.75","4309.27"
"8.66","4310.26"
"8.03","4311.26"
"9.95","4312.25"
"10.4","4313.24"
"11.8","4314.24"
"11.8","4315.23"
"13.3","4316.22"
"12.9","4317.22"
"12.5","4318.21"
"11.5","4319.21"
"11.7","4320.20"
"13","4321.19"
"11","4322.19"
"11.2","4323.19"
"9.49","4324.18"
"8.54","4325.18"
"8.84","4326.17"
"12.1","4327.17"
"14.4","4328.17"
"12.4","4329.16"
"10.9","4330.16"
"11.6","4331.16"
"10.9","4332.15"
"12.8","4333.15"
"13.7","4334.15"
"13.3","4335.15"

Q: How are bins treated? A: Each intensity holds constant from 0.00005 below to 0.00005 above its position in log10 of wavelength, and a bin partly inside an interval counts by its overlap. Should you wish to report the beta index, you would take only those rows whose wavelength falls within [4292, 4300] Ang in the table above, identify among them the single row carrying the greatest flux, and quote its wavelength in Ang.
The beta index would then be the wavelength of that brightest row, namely 4293.42 Ang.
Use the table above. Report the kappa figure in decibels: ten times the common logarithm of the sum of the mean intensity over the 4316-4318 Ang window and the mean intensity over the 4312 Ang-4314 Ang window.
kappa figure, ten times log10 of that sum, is 13.7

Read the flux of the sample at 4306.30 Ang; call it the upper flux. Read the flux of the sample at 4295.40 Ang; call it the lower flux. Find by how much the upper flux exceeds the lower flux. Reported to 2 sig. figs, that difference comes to -1.5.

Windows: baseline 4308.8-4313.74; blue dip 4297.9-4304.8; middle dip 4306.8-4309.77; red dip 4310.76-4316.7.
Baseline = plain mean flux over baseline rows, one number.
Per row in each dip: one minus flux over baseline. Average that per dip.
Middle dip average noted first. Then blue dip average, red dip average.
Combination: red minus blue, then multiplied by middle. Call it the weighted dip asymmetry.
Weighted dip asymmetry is -0.01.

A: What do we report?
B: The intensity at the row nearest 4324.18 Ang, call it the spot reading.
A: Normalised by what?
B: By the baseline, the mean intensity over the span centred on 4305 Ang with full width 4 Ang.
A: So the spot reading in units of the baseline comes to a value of 1.0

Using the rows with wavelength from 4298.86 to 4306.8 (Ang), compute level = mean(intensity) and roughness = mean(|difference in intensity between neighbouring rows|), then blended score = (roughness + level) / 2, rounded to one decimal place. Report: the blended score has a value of 4.7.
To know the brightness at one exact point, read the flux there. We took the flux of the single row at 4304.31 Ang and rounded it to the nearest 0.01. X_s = 8.43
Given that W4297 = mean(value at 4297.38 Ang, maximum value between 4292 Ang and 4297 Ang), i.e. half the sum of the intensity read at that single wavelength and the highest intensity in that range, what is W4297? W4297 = 11.2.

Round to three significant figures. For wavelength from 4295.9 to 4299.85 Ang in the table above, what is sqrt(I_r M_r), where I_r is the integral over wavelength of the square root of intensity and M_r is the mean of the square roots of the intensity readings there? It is 6.04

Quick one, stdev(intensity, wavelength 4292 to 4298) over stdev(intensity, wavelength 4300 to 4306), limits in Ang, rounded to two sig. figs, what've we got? 2.1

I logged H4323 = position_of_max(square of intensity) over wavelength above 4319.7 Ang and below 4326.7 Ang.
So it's 4321.19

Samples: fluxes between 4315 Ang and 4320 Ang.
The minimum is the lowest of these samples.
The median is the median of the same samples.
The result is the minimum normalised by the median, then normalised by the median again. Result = 0.074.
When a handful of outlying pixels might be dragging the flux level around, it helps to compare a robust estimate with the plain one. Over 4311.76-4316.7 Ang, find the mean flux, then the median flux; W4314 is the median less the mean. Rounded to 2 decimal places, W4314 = 0.35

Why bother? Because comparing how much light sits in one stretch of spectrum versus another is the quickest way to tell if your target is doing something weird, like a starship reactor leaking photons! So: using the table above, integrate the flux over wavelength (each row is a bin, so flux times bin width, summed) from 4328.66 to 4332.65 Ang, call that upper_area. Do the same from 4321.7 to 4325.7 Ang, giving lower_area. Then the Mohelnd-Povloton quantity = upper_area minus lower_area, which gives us 5.6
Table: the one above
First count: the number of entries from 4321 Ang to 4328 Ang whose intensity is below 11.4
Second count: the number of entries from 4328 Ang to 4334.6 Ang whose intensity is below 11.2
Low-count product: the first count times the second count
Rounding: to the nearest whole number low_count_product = 10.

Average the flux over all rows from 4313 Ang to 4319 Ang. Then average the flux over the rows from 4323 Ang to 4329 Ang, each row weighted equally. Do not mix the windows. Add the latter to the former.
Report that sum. 23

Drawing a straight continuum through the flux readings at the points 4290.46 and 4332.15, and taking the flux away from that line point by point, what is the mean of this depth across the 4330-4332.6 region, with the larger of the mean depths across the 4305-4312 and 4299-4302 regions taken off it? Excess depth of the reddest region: -1.4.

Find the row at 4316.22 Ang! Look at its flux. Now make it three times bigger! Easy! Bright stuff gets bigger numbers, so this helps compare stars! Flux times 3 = 40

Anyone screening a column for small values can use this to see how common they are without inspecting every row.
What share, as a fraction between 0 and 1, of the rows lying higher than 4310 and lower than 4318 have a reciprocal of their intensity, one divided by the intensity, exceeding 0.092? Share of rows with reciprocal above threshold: 0.50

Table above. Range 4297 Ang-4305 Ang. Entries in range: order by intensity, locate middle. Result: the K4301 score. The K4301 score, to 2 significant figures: 8.4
